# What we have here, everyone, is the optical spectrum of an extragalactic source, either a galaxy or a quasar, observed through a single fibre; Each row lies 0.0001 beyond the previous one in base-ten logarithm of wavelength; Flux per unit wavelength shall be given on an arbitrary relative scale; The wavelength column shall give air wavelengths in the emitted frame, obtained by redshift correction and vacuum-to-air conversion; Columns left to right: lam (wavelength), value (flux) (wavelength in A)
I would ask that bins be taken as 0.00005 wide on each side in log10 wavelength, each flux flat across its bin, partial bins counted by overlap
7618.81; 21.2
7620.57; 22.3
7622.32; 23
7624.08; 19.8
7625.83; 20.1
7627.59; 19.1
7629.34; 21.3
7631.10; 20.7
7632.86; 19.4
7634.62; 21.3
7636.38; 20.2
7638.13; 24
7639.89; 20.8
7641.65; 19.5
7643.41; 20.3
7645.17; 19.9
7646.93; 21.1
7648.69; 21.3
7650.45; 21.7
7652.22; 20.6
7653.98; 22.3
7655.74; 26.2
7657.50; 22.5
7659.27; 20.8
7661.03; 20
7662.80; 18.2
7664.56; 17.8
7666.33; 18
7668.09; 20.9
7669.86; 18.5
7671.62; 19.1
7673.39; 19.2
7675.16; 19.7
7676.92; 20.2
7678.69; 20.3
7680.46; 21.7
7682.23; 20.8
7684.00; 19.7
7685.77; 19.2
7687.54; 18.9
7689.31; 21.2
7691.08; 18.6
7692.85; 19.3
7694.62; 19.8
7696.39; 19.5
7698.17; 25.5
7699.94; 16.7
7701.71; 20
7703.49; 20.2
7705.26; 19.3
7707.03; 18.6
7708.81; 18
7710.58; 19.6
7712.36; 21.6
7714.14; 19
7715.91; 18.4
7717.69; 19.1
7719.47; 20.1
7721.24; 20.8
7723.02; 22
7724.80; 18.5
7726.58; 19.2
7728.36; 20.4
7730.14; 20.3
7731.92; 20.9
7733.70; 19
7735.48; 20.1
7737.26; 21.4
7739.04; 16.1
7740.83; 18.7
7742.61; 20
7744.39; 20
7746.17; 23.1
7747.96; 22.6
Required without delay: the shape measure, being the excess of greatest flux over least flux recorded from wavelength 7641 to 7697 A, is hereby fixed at 8.4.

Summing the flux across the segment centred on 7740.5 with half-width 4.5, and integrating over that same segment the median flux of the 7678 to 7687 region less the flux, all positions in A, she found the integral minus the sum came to -87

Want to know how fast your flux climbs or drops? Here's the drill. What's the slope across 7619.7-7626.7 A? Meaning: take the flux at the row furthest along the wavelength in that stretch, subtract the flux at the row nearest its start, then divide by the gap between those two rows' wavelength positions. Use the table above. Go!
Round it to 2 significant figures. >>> -0.42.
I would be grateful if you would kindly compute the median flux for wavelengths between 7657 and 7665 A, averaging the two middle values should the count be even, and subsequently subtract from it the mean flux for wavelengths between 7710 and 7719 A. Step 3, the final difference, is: 0.5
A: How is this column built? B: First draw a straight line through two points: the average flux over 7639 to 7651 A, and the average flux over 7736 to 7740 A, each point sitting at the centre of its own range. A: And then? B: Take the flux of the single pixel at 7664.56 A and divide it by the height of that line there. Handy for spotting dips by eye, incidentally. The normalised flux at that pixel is 0.879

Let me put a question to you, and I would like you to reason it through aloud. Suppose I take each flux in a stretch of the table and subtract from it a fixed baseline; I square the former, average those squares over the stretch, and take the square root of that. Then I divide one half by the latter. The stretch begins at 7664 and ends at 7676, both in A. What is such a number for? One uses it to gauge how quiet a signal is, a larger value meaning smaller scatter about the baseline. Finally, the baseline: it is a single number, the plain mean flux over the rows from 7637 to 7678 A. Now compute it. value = 0.276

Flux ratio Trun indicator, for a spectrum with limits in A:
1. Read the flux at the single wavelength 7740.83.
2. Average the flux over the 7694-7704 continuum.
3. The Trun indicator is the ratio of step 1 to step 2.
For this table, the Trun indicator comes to 0.92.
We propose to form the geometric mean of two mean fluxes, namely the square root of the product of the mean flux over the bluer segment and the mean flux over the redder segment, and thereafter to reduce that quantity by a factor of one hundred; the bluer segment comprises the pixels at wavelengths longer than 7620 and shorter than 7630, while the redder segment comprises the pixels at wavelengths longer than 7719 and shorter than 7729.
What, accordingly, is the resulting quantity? 0.205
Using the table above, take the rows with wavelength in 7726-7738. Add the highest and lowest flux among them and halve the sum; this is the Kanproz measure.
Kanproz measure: 20.2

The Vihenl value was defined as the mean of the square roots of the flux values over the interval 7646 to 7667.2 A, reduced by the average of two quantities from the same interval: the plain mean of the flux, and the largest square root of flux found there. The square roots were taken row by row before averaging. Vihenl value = -8.43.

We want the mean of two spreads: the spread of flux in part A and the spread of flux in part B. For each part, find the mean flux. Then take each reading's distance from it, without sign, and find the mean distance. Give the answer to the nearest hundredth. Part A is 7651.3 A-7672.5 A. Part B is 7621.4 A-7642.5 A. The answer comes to 1.45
